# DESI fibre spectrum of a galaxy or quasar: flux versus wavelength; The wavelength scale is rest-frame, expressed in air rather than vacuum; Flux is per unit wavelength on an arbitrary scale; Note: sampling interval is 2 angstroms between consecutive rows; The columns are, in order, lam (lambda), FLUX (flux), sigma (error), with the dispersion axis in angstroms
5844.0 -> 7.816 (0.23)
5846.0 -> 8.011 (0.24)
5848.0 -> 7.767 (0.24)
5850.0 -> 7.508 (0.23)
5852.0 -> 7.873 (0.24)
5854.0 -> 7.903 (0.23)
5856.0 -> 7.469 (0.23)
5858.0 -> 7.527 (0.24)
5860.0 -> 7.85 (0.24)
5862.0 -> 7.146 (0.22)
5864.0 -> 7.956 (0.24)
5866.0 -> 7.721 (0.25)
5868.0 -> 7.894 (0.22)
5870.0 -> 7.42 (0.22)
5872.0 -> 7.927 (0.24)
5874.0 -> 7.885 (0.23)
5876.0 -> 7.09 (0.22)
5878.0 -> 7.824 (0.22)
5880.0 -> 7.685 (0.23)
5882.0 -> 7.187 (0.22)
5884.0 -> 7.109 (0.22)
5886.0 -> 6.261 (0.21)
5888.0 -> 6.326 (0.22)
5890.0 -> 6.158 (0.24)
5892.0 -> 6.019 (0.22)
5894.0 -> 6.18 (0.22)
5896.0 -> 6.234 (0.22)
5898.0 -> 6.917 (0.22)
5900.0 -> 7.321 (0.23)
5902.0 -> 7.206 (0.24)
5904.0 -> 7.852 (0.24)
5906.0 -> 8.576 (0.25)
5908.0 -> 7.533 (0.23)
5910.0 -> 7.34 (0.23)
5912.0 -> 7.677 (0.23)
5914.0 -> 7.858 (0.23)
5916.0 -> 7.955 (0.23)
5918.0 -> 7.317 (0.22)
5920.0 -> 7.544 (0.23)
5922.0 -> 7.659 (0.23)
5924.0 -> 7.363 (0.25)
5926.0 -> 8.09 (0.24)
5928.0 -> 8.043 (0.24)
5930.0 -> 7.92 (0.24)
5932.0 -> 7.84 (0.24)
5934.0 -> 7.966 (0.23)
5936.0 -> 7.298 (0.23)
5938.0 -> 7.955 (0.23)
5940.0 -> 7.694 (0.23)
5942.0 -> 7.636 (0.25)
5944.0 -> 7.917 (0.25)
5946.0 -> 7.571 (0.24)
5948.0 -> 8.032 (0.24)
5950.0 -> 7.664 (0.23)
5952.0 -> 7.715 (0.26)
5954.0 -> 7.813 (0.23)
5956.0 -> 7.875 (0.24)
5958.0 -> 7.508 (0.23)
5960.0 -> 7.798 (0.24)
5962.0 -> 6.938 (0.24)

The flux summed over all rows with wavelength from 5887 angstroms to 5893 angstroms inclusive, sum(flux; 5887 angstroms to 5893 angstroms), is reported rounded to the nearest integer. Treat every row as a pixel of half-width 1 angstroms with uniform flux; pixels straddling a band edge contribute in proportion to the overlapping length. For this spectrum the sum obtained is 19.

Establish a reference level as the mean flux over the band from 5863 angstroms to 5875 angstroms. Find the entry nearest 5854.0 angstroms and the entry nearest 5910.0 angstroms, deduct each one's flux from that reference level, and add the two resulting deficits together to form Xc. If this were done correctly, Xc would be 0.36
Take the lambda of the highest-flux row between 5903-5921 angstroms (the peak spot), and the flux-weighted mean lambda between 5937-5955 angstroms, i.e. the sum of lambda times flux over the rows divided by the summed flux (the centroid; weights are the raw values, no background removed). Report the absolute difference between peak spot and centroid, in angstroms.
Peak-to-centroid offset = 40.0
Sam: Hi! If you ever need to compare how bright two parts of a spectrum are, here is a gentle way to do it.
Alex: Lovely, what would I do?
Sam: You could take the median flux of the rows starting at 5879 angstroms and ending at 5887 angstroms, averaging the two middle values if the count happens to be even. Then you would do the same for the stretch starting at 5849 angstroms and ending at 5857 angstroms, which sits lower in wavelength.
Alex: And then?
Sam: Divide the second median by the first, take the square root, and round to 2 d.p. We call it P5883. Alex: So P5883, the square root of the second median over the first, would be 1.04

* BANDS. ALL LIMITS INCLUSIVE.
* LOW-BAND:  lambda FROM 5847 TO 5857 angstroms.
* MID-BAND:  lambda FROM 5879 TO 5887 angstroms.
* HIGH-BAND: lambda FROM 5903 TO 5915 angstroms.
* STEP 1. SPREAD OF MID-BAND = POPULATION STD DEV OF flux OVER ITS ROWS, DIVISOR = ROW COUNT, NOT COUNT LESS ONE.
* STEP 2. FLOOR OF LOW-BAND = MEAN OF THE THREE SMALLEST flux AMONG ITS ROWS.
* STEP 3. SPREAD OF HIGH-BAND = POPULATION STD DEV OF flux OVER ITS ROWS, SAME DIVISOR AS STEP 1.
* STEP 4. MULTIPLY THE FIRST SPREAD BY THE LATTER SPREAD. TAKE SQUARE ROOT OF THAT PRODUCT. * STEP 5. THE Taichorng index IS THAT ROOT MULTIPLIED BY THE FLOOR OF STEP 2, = 3.4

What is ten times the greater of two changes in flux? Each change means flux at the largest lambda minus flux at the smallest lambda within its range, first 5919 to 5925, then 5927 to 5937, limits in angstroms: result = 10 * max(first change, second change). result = -1.8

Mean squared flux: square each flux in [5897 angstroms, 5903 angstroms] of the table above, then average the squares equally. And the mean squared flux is 51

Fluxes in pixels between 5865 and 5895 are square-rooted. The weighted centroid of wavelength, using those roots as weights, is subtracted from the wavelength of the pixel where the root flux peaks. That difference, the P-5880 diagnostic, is -7.6 angstroms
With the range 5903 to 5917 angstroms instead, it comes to -4.0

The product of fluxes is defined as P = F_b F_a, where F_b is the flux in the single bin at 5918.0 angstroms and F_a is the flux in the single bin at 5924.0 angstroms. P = 54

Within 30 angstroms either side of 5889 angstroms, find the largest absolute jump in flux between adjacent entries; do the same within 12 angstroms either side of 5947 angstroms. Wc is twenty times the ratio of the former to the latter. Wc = 32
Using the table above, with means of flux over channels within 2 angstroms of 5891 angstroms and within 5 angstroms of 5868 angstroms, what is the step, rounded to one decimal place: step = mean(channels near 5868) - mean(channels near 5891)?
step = 1.7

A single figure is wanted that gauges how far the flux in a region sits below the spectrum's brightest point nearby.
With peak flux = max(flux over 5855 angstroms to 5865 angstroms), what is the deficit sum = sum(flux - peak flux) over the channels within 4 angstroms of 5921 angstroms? -1.9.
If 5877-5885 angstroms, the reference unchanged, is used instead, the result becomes -2.0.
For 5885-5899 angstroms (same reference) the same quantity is -11.6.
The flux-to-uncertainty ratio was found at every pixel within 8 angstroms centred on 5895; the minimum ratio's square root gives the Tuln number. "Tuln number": 5.23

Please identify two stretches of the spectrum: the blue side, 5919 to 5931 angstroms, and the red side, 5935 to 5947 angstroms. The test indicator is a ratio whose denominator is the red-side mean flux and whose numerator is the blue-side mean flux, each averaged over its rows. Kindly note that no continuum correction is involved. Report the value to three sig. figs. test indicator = 1.01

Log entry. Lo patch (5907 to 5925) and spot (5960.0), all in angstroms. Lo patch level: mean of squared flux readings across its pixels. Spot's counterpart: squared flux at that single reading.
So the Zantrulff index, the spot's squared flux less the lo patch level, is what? 3.3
